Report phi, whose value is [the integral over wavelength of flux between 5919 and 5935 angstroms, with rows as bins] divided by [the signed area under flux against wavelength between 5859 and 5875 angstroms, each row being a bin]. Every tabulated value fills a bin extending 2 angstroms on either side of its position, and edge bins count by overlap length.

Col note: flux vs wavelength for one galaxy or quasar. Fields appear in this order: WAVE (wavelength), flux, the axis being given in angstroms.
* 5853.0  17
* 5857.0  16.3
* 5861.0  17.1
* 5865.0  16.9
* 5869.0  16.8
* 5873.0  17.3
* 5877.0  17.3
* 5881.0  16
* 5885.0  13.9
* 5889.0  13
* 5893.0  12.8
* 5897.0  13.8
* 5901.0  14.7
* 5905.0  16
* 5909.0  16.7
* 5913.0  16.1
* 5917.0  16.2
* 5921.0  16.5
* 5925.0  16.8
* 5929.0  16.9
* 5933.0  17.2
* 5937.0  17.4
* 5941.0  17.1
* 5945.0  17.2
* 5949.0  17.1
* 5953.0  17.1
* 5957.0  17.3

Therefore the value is 0.99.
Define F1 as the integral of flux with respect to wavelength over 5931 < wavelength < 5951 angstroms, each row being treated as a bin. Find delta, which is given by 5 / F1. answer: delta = 0.0145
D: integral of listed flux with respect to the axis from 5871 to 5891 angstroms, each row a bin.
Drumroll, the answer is 310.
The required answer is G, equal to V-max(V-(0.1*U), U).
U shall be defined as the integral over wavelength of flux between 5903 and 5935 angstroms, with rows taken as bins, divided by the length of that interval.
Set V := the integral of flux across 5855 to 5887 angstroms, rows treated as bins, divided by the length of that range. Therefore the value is -0.1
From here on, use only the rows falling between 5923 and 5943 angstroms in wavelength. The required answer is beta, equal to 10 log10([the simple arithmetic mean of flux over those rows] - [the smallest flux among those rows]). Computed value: -6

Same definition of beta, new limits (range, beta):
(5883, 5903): -1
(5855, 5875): -2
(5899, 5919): 1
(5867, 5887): 4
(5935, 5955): -11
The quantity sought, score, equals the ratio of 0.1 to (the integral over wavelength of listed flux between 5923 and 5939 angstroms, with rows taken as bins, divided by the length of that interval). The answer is 0.0059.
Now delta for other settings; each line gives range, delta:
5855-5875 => 0.0148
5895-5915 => 0.0162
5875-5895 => 0.0171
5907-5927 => 0.0152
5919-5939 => 0.0147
